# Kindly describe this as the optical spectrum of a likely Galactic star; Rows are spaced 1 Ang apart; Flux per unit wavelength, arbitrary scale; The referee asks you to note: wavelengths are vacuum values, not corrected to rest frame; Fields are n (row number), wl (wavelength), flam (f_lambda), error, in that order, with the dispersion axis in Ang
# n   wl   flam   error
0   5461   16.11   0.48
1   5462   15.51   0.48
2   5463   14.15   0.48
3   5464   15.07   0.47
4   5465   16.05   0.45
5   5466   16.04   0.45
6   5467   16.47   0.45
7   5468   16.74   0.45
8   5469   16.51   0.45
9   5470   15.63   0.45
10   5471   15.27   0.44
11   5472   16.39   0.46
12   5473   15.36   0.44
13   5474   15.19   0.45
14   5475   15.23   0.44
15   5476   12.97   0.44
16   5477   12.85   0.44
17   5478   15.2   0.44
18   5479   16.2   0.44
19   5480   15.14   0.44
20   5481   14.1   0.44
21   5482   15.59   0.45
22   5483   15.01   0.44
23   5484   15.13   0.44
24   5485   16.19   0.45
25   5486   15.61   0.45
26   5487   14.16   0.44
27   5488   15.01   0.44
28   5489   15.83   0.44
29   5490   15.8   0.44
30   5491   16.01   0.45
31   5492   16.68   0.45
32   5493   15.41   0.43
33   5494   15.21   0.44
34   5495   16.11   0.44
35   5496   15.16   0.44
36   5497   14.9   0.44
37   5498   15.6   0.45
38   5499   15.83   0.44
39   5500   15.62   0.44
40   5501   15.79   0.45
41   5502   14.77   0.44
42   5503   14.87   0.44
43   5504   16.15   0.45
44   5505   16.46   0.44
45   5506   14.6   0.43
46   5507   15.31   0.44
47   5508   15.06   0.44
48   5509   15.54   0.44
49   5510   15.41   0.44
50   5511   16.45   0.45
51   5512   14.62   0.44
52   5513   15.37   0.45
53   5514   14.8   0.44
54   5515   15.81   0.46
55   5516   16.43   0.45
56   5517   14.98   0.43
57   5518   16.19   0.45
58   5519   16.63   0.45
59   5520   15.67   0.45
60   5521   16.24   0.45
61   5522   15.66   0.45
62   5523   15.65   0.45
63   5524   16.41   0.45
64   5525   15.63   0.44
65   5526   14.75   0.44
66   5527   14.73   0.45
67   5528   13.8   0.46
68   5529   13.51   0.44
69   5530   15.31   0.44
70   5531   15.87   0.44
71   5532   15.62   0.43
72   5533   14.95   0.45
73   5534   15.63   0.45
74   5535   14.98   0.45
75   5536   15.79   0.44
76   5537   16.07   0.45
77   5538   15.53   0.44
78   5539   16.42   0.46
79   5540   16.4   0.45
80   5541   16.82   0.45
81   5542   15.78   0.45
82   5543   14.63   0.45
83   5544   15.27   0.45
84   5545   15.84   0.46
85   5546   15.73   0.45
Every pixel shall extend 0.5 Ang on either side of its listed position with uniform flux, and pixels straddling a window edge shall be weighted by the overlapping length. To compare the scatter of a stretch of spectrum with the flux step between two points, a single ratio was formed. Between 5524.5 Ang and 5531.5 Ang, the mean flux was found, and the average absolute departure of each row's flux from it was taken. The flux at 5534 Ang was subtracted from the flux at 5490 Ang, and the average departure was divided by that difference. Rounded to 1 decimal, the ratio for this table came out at 4.1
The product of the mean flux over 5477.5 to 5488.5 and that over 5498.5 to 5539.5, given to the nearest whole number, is 236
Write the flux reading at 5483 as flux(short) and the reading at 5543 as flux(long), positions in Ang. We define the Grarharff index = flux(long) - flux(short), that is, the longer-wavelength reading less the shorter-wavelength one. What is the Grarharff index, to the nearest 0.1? -0.4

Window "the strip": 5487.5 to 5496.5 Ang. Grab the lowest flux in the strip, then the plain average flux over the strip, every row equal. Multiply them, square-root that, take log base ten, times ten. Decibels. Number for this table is 11.9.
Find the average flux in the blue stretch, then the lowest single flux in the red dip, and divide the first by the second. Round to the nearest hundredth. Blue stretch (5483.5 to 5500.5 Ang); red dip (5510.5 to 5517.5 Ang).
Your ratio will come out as 1.06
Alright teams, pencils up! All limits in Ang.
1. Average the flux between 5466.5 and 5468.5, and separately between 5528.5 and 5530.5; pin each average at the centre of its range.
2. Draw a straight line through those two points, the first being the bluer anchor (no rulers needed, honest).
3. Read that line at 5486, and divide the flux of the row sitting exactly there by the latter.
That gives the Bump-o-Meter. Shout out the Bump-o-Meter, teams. 0.98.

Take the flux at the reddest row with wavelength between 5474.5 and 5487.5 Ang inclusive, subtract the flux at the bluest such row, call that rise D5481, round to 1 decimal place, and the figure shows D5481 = -1.1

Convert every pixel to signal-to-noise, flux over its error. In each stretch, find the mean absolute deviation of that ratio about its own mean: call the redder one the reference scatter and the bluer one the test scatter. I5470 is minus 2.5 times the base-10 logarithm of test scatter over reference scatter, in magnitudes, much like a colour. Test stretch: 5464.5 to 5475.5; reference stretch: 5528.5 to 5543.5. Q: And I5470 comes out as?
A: 0.50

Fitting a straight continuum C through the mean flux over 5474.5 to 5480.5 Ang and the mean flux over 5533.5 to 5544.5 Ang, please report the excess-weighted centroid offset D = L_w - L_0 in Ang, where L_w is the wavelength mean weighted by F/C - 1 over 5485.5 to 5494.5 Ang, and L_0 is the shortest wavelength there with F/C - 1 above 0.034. 4.7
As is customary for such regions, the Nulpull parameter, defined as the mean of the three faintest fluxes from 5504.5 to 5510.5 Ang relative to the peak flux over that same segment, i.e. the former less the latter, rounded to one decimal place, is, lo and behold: -1.5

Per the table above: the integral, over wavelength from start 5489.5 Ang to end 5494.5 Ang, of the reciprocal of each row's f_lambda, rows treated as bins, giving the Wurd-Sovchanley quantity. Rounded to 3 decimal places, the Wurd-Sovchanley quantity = 0.316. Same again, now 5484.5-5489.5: 0.326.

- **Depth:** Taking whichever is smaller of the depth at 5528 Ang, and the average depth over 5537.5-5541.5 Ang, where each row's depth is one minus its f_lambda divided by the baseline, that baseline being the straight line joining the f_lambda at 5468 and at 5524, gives 0.0016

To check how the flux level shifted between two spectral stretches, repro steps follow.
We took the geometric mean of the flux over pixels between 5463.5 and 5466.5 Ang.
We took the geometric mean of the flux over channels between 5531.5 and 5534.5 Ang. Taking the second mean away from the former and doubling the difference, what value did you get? 0.6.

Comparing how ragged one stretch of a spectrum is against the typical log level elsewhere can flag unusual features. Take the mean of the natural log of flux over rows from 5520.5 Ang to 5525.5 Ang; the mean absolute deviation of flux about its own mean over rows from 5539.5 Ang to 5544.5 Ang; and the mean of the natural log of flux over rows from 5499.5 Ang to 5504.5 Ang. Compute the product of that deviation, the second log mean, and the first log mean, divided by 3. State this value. 1.68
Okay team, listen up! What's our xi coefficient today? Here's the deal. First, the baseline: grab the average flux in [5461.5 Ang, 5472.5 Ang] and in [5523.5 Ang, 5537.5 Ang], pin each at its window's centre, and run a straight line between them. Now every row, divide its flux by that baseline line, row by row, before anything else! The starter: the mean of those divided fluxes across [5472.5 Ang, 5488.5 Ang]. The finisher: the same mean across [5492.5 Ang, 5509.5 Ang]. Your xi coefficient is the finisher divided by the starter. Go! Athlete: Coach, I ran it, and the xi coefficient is 1.05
